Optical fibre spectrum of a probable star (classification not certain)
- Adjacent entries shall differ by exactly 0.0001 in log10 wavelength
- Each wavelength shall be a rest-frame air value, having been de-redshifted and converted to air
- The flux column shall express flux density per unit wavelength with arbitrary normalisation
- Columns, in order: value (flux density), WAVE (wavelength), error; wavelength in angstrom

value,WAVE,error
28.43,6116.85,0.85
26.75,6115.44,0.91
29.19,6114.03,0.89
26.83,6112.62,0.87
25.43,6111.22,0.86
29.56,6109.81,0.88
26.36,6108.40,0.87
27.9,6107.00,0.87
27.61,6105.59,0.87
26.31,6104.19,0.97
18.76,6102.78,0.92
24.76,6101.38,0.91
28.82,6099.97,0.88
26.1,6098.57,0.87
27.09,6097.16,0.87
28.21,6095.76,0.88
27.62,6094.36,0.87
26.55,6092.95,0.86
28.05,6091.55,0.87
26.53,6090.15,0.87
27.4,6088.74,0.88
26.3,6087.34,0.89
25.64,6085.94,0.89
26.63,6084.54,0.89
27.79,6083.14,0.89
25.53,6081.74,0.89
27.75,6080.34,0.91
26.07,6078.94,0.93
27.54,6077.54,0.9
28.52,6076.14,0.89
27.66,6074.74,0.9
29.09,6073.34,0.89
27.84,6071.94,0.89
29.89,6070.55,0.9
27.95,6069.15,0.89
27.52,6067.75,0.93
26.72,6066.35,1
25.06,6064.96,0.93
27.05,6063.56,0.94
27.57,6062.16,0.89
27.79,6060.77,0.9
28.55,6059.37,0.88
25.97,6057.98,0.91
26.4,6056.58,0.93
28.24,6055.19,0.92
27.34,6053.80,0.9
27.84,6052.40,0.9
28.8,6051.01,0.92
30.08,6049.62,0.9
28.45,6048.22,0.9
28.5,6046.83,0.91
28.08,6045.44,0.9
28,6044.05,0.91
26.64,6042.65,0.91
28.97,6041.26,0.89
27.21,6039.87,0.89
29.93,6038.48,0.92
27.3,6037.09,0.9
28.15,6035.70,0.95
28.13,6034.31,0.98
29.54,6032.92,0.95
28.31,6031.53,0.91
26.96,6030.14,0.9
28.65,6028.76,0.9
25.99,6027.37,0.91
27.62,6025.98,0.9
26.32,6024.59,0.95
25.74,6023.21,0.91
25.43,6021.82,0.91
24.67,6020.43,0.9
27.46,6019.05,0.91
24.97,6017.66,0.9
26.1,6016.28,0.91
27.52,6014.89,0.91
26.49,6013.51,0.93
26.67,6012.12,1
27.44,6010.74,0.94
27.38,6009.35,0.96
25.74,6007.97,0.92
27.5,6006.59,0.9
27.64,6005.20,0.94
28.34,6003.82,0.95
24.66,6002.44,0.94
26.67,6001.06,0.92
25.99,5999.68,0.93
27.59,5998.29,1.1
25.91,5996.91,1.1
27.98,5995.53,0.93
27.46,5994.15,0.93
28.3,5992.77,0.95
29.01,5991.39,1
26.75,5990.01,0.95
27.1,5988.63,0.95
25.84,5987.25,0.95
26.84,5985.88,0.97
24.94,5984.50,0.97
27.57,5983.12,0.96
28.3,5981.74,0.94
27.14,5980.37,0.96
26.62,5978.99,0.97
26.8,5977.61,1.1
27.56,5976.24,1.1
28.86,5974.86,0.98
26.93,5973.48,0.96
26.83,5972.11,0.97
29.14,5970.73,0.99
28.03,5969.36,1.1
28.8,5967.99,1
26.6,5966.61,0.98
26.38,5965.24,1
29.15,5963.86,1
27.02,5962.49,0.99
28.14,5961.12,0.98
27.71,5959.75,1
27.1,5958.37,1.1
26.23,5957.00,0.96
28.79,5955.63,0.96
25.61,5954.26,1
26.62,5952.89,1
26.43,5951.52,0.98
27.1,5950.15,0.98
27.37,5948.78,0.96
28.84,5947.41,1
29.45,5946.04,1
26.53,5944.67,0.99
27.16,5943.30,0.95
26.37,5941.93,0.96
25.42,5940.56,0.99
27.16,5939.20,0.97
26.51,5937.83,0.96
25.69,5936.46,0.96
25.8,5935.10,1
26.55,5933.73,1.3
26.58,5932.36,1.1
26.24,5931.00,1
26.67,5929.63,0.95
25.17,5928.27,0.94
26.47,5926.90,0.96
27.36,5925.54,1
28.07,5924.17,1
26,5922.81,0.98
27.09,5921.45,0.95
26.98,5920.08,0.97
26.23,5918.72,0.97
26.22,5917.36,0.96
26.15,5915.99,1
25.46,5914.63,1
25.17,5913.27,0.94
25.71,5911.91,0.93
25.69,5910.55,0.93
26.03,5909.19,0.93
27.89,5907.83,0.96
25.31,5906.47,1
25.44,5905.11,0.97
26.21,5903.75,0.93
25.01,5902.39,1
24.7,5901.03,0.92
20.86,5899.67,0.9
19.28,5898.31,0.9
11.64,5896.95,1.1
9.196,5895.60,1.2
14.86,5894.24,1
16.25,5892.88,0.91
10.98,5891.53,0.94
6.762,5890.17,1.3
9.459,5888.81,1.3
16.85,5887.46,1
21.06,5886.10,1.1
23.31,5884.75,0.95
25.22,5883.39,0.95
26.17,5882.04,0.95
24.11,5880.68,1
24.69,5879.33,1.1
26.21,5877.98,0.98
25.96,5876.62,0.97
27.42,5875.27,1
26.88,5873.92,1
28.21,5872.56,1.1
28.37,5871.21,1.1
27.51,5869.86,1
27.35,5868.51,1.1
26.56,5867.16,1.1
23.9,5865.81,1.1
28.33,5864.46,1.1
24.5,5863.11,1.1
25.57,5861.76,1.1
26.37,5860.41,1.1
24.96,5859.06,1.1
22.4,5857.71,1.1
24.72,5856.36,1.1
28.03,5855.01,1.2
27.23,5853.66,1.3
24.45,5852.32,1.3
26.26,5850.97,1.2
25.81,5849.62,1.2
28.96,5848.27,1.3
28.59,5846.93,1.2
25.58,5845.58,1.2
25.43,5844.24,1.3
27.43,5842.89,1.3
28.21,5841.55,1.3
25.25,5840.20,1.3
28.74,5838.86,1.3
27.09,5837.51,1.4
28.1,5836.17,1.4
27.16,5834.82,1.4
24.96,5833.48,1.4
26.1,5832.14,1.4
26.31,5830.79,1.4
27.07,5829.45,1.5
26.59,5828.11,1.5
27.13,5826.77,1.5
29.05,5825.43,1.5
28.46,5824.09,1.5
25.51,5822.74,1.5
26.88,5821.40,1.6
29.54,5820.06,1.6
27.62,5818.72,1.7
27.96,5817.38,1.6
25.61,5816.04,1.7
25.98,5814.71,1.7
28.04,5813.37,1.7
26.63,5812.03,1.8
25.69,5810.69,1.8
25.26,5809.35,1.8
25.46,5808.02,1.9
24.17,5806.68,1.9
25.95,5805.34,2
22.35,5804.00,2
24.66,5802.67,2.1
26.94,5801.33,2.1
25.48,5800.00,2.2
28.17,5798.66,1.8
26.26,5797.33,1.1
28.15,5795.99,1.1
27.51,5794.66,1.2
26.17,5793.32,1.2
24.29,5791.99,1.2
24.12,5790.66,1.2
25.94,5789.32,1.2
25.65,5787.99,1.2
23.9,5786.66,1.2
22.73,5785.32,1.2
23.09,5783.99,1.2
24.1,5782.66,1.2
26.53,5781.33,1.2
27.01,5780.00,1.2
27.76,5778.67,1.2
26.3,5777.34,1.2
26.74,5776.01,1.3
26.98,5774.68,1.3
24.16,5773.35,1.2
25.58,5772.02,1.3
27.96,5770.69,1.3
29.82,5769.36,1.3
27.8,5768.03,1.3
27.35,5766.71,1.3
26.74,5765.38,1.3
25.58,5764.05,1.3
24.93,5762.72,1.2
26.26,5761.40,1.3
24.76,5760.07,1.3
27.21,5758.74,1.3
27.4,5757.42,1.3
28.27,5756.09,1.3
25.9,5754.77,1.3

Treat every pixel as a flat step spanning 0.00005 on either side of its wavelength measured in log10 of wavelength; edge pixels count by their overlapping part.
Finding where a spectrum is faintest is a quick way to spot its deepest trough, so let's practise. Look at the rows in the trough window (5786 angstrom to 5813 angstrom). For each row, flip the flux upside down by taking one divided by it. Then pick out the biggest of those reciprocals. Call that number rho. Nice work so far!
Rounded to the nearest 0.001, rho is 0.045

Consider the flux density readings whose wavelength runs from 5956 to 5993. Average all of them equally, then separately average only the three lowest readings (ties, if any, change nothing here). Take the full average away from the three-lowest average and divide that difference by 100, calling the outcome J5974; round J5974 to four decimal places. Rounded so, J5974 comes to -0.0173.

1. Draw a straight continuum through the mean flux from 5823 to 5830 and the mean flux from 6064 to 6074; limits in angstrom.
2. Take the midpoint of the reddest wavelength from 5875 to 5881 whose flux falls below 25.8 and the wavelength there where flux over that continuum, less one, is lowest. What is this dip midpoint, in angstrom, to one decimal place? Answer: 5880.7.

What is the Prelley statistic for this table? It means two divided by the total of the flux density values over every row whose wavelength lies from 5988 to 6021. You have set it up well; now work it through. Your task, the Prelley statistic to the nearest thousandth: 0.003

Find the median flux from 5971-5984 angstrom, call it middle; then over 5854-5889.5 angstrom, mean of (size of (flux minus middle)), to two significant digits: 2.8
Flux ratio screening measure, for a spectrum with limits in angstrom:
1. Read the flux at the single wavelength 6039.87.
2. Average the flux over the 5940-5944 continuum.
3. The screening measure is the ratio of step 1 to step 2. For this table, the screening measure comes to 1.03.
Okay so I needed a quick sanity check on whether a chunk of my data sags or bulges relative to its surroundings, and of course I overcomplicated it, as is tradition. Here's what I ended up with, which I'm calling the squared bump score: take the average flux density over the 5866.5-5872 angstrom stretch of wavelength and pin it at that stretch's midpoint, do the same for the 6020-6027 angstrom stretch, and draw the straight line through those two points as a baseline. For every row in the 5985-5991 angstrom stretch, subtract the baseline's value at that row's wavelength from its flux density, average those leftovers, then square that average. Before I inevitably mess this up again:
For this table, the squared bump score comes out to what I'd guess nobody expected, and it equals 0.1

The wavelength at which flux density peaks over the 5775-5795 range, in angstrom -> 5778.67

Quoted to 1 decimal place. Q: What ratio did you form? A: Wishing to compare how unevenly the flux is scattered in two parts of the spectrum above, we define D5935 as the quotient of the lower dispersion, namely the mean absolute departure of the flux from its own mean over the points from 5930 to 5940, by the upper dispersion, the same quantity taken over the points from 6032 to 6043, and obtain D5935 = 0.4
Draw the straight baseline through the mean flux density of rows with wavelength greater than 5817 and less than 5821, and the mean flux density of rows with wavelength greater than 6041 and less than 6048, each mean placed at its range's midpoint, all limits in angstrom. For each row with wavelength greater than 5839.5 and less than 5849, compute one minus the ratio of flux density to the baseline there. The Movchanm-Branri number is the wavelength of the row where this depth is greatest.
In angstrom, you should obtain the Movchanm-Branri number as 5840.20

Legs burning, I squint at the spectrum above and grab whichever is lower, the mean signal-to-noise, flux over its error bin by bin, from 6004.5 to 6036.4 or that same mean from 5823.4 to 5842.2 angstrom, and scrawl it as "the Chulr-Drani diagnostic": 19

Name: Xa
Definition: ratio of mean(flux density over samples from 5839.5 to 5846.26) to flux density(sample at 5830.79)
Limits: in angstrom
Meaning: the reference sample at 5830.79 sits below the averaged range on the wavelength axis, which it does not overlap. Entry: 1.00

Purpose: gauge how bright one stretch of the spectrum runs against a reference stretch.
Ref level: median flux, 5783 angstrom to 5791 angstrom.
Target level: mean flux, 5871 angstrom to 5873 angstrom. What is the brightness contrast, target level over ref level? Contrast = 1.18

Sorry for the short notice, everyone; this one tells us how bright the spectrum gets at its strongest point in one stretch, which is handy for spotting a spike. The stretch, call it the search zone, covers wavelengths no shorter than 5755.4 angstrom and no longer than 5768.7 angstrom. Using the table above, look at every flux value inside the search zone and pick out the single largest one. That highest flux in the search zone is 28.27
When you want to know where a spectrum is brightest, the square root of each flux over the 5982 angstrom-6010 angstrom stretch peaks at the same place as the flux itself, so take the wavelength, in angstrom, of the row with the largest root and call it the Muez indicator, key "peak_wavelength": 5991.39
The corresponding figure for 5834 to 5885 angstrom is 5848.27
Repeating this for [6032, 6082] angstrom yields 6049.62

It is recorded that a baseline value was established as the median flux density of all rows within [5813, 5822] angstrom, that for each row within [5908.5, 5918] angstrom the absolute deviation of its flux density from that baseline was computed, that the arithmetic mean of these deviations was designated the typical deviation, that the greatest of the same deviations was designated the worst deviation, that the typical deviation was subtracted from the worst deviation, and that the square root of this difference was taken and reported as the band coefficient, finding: 0.78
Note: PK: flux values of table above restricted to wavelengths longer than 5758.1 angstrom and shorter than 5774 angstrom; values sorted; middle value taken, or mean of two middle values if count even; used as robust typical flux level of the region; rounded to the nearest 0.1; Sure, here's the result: 26.5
